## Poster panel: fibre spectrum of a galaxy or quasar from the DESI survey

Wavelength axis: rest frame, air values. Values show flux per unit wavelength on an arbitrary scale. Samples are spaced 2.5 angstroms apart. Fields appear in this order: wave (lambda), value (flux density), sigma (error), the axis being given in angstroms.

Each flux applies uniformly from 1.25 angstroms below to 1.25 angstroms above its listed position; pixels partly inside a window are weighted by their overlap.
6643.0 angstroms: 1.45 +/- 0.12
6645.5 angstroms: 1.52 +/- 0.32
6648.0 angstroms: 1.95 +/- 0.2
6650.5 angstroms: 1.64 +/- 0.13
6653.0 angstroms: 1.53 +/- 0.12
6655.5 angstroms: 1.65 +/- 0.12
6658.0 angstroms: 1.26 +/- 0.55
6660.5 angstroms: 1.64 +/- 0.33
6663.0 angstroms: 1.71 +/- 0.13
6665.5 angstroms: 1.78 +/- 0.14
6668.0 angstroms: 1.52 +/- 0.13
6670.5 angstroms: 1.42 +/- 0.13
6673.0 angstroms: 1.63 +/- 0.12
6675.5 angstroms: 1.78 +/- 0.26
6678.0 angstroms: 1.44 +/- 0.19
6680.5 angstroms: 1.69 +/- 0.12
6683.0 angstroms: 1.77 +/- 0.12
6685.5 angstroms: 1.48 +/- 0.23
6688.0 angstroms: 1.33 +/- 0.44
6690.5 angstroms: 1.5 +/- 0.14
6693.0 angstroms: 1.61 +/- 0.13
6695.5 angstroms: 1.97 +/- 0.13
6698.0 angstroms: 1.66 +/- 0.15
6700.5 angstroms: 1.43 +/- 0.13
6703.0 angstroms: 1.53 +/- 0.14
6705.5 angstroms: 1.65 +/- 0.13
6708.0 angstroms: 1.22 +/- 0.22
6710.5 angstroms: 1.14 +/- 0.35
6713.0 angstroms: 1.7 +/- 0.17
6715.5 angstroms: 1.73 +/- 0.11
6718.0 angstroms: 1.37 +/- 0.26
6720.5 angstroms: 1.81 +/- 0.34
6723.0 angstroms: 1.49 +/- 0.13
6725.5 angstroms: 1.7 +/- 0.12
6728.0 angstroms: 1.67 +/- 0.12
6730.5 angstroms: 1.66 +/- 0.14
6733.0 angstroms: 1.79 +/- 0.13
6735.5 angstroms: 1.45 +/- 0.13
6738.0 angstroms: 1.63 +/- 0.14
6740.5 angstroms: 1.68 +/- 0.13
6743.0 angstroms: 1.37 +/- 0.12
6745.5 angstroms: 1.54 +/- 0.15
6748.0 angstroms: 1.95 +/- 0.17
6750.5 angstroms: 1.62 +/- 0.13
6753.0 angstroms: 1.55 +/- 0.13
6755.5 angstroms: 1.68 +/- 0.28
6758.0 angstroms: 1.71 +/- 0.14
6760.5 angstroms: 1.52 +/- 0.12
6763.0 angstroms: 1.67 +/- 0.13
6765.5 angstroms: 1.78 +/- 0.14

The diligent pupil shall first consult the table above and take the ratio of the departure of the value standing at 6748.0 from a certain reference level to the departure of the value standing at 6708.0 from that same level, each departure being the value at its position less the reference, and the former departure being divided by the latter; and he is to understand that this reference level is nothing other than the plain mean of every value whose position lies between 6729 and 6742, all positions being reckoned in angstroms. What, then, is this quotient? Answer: -0.7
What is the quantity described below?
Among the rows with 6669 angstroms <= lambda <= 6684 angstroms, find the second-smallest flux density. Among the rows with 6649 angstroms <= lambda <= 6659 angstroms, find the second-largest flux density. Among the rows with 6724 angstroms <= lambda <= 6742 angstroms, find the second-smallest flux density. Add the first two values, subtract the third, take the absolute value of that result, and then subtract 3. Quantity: -1.55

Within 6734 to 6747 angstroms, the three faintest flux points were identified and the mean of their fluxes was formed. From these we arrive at 1.45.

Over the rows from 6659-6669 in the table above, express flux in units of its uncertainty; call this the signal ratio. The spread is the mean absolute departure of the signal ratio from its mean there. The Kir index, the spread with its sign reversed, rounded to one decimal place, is -2.8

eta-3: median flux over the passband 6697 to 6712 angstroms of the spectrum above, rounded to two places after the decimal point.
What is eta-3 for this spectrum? 1.48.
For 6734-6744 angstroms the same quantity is 1.54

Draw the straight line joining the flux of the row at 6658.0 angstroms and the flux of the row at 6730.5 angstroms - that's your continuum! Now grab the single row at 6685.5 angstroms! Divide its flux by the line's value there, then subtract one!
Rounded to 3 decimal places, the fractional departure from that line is 0.048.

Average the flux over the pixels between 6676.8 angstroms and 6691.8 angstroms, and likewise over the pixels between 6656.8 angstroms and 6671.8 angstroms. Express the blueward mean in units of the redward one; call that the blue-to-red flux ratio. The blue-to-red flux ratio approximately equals 1.01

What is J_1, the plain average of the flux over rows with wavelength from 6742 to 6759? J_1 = 1.63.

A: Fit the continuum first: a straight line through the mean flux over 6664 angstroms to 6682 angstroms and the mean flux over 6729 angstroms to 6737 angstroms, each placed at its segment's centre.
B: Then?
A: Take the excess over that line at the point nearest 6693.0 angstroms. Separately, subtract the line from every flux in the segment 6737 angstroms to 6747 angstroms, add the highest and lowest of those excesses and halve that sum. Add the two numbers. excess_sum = -0.12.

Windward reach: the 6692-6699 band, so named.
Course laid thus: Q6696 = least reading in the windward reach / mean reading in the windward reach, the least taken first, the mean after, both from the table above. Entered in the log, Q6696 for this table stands 0.92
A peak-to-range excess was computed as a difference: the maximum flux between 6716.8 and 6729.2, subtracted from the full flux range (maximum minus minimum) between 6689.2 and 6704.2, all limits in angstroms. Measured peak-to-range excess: -1.27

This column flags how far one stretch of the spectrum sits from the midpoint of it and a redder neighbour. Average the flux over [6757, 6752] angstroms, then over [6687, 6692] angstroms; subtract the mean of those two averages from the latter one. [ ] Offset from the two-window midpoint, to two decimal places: -0.10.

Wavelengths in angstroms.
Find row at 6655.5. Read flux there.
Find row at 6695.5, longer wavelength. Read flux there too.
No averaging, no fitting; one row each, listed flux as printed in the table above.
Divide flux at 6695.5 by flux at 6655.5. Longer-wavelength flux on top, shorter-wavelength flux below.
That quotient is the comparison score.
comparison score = 1.19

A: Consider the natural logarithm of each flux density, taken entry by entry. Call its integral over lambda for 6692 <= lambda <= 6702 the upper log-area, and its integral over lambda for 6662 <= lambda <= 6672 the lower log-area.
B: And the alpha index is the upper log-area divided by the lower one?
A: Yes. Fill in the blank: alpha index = 1.1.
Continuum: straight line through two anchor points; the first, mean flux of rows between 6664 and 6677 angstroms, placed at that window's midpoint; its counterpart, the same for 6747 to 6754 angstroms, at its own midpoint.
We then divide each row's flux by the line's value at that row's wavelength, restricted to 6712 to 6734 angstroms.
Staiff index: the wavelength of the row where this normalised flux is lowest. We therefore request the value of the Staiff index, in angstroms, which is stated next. 6718.0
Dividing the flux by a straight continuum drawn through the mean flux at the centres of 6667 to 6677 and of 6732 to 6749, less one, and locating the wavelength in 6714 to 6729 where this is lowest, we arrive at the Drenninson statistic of 6718.0 angstroms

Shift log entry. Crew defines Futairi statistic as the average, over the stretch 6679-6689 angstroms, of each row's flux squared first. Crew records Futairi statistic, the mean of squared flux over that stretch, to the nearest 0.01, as 2.49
